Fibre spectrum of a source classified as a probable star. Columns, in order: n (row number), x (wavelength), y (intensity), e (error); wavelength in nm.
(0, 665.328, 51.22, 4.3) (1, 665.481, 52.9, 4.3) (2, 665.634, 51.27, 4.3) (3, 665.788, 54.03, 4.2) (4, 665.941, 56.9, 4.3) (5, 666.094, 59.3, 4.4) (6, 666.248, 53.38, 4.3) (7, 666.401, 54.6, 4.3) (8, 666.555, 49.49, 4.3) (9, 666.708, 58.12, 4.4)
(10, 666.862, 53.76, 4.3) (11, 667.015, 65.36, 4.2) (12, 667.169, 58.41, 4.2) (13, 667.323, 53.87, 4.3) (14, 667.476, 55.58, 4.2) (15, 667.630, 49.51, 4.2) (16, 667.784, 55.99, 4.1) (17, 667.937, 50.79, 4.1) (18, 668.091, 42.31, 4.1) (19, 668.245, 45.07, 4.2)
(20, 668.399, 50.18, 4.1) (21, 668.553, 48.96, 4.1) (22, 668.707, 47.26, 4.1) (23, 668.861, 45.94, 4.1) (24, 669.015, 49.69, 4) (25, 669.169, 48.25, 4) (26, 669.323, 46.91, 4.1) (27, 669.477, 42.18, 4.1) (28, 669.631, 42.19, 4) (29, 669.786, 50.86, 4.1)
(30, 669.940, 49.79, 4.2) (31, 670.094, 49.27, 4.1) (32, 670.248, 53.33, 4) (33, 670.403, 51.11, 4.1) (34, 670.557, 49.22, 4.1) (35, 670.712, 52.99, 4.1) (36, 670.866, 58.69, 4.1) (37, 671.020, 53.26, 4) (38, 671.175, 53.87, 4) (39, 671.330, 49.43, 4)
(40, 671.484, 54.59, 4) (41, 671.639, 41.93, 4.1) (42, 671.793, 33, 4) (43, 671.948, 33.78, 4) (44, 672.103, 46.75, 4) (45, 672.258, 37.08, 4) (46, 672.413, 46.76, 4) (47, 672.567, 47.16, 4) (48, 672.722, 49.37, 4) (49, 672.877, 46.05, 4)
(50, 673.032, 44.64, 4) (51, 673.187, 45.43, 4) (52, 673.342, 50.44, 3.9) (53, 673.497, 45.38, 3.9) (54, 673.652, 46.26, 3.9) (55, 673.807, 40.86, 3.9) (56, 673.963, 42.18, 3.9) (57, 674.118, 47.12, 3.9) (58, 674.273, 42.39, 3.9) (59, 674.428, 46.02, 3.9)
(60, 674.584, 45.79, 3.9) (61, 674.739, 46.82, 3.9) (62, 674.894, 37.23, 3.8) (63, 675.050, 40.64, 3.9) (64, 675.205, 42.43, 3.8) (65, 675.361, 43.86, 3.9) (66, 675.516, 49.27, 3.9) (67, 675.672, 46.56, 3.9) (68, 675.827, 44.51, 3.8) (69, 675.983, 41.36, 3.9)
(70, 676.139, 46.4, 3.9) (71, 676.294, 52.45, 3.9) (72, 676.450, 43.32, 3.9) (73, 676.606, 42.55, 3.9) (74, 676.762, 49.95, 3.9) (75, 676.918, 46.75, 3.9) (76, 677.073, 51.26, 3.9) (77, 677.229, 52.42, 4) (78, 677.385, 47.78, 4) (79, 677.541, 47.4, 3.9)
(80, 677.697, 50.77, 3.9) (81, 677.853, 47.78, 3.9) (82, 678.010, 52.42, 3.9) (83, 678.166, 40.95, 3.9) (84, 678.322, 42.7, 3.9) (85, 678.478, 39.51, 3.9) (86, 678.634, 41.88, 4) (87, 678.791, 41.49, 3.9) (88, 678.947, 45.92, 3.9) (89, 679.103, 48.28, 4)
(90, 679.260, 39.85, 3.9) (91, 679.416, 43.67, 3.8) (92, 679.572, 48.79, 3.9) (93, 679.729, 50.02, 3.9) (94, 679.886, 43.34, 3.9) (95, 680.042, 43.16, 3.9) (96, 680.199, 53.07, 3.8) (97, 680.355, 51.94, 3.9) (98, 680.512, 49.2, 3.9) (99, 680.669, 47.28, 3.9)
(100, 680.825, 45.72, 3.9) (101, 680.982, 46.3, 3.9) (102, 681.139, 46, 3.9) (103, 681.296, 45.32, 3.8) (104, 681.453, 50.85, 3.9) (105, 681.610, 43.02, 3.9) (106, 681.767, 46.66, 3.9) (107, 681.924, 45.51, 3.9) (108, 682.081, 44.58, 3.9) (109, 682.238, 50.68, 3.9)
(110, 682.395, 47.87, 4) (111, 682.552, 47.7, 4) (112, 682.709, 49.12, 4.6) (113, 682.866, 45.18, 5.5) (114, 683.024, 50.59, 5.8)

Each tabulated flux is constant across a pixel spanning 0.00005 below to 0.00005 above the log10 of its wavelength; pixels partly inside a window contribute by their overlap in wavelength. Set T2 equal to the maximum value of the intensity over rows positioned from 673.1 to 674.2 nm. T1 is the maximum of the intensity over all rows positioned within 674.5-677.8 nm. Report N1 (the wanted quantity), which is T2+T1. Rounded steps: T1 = 52.45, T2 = 50.44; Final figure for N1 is 103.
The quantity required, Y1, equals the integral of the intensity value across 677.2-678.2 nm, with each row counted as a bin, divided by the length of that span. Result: 49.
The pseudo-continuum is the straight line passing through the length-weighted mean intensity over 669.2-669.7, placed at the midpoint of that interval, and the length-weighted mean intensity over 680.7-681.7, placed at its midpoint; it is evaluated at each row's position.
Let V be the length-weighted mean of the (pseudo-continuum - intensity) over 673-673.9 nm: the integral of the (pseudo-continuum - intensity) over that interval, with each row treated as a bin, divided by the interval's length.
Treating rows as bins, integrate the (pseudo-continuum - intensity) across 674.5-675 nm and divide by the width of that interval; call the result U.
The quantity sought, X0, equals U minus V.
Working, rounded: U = 2.0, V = -1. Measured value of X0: 2.5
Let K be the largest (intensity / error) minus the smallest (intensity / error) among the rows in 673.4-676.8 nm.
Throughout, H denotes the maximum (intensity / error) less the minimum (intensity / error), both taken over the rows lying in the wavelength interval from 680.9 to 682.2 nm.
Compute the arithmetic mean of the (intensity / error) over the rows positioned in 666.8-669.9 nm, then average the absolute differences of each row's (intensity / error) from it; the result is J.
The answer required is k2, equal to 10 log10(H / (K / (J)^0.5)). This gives -3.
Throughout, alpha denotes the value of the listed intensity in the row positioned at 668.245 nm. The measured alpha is 45.07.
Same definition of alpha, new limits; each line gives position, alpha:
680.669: 47.28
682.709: 49.12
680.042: 43.16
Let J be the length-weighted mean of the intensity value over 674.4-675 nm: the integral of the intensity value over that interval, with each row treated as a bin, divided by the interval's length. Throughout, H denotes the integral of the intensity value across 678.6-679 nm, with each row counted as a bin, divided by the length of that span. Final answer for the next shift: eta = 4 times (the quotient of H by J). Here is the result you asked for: 3.9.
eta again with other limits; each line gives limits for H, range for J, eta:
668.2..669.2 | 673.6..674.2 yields 4.4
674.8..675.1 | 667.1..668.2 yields 3.0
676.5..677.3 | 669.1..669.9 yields 4.2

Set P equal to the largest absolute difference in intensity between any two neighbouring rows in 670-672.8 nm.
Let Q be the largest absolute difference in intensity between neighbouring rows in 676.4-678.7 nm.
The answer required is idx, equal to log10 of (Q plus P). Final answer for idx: 1.39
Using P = 13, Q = 11.5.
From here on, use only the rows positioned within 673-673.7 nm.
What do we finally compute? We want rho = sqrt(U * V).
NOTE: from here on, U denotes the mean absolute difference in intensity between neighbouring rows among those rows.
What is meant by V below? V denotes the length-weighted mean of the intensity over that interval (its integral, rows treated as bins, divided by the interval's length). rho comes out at 12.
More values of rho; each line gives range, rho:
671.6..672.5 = 18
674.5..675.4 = 12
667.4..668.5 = 17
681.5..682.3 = 12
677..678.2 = 14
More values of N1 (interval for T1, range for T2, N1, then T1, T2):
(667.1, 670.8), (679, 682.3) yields 111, 58.41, 53.07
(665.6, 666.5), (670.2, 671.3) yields 118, 59.3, 58.69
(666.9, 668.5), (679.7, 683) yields 118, 65.36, 53.07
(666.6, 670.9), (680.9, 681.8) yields 116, 65.36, 50.85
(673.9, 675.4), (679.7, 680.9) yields 100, 47.12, 53.07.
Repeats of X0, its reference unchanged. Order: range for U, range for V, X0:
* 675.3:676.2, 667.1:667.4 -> 12.2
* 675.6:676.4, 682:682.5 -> 0.5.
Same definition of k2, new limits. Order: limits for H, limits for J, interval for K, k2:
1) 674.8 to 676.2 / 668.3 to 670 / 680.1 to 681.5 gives 0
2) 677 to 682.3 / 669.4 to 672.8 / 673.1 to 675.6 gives 1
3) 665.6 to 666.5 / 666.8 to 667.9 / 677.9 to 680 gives -3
